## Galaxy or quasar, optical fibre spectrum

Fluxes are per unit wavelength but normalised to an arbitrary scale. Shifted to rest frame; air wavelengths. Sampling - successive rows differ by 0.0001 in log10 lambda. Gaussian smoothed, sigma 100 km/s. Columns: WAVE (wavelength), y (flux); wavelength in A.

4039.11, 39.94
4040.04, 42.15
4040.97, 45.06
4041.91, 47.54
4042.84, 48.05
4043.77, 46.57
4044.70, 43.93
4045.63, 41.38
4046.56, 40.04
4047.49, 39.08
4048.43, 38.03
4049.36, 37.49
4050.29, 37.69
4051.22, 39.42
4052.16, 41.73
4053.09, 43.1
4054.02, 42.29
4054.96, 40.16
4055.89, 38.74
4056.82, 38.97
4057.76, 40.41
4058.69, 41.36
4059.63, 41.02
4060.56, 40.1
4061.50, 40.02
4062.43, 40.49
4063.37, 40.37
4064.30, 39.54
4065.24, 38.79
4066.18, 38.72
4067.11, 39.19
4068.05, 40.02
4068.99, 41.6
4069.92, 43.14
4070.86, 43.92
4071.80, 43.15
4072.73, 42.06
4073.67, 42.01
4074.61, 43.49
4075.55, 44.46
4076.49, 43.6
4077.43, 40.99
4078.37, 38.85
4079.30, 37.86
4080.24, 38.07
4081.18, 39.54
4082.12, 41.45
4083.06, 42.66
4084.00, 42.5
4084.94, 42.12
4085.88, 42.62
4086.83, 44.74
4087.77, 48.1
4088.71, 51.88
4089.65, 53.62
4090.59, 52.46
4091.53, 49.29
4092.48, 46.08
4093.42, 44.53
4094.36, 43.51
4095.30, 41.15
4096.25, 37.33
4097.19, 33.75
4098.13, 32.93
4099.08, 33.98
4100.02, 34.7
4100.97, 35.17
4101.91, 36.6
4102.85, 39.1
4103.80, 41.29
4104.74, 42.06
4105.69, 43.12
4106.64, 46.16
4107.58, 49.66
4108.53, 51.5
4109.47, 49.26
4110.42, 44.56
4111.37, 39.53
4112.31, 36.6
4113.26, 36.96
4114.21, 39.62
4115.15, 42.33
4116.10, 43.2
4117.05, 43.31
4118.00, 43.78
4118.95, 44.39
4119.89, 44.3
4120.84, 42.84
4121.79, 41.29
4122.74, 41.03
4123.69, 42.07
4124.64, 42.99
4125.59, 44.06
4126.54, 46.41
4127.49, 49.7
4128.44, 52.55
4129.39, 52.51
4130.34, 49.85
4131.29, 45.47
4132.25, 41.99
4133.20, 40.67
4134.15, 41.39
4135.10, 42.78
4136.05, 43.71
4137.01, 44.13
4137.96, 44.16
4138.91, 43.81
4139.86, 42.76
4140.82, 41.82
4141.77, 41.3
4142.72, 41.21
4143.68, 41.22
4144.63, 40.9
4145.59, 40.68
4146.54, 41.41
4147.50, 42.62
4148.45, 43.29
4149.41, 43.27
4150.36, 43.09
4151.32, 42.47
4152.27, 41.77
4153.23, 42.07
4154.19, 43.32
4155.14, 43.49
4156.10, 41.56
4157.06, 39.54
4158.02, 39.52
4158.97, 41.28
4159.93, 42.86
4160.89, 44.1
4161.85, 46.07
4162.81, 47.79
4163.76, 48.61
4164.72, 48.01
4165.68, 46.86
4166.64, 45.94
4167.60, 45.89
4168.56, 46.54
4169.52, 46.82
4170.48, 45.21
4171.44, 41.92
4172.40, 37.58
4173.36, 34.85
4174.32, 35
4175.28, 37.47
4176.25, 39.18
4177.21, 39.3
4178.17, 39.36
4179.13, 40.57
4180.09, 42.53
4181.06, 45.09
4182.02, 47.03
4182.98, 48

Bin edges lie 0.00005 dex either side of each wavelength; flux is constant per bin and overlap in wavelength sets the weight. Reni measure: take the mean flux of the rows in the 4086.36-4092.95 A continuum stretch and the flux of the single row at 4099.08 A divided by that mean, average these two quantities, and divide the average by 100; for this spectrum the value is 0.251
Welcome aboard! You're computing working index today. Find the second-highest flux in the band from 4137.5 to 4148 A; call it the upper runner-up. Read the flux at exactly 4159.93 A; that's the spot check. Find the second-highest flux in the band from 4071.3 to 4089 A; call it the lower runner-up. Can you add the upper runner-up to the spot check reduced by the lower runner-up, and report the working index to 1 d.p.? 38.6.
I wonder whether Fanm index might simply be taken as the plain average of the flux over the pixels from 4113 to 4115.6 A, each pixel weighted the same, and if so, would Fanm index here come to 40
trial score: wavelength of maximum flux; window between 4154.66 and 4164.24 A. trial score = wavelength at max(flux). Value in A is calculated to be 4163.76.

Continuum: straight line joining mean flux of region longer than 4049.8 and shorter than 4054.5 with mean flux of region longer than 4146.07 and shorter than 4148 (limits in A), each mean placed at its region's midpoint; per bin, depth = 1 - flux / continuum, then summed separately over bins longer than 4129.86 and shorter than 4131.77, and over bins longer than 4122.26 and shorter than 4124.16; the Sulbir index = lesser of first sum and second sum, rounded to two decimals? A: -0.28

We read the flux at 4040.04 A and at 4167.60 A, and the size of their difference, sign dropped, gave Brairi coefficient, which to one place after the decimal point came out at 3.7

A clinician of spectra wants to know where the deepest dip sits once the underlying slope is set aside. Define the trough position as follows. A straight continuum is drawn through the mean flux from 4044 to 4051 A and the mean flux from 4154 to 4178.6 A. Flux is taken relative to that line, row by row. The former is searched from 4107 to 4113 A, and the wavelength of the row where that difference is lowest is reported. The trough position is 4112.31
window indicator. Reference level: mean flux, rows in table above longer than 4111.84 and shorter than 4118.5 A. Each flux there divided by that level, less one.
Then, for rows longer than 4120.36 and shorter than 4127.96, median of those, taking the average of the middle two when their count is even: 0.051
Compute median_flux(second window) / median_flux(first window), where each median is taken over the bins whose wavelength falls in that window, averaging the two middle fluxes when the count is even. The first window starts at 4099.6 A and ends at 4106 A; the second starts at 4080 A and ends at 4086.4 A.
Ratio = 1.08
